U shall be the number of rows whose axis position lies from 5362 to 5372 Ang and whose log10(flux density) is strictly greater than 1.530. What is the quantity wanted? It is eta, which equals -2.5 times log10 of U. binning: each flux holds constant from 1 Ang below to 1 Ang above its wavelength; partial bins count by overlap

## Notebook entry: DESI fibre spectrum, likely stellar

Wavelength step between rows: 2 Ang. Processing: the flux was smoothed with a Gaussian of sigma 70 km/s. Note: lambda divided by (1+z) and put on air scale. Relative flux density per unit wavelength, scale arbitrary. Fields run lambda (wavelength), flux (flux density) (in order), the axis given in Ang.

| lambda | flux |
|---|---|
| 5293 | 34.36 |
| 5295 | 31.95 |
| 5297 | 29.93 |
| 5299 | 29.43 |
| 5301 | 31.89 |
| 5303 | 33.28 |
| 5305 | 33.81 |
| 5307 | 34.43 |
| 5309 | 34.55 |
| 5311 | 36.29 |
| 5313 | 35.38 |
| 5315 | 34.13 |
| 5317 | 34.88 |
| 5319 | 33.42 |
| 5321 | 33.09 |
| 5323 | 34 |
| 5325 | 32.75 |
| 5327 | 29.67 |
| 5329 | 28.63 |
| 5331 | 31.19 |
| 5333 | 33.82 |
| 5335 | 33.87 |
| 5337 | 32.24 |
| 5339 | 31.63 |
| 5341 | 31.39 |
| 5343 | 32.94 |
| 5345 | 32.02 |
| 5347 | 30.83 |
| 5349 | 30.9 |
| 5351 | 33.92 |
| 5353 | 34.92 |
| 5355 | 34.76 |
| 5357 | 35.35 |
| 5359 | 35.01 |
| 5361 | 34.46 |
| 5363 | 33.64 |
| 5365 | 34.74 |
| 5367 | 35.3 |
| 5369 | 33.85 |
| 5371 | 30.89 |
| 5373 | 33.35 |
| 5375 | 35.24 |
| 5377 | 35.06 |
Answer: -0.8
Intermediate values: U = 2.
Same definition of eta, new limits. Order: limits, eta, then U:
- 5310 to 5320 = -1.5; 4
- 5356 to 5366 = -1.5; 4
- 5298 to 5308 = 0.0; 1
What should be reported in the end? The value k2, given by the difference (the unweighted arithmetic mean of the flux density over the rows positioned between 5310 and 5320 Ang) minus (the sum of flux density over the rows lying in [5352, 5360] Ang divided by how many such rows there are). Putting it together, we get -0.2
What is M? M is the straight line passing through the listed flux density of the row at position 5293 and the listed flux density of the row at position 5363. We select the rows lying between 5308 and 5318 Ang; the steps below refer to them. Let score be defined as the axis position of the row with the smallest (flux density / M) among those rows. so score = 5315 Ang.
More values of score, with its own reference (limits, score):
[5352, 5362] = 5361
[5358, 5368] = 5363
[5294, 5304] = 5299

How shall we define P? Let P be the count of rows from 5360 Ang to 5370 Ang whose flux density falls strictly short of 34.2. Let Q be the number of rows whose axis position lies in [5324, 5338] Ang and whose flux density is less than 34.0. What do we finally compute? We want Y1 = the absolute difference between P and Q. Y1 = 5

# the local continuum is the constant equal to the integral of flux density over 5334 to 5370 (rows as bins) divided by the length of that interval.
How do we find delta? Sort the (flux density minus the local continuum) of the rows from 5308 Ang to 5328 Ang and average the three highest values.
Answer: 2.1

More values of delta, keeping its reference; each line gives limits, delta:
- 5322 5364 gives 1.7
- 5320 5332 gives -0.2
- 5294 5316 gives 2.0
